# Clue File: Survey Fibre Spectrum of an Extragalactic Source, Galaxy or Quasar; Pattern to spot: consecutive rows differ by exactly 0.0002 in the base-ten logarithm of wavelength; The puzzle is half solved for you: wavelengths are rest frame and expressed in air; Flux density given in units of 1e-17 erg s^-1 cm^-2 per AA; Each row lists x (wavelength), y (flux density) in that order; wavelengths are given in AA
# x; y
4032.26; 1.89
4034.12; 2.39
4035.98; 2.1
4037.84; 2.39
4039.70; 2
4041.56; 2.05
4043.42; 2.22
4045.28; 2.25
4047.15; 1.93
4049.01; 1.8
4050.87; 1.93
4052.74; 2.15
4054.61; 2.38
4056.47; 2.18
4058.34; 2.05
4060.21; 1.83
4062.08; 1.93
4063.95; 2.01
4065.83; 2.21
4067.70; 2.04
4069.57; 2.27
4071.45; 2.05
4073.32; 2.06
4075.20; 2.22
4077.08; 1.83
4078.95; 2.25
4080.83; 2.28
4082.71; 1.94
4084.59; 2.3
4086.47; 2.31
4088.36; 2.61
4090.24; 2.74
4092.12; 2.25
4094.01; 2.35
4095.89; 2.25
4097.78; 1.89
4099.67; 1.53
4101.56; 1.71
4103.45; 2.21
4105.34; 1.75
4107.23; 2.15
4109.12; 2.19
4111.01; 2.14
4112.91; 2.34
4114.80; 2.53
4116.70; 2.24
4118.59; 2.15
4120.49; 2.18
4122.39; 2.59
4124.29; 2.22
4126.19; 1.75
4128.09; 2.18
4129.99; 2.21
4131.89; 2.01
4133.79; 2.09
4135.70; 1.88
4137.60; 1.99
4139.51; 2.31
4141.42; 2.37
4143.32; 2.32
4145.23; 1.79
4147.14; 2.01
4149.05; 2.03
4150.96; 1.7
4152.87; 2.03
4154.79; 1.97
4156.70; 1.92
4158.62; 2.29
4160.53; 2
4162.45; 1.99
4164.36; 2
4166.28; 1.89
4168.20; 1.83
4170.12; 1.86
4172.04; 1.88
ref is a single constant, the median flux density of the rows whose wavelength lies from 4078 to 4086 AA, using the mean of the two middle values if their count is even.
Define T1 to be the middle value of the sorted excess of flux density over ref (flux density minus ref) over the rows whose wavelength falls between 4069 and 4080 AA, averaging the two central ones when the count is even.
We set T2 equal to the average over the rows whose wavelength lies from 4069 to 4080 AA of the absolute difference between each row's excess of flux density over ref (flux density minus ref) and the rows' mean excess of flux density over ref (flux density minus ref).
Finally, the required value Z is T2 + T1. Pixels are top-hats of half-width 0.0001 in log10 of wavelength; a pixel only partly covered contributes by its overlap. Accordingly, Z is 0.008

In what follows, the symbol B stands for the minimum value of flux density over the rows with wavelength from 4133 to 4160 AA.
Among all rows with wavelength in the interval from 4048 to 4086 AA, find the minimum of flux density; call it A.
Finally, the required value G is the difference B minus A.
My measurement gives -0.10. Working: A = 1.8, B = 1.7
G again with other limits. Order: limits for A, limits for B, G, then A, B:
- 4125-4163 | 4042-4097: 0.10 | 1.7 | 1.8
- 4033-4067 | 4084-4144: -0.27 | 1.8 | 1.53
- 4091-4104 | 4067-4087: 0.30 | 1.53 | 1.83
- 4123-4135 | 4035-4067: 0.05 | 1.75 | 1.8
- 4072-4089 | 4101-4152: -0.13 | 1.83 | 1.7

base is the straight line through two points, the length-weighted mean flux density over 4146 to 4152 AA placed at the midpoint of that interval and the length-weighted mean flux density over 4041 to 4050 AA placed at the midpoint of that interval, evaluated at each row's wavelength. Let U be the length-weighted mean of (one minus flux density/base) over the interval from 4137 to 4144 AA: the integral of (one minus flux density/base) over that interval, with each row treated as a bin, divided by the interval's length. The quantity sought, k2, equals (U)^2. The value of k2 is 0.030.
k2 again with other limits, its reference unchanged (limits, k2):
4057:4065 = 0.001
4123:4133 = 0.006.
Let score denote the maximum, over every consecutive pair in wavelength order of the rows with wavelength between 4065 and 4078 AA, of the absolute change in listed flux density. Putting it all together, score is 0.39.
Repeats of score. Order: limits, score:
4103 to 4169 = 0.53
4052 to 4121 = 0.50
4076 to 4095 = 0.49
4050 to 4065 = 0.23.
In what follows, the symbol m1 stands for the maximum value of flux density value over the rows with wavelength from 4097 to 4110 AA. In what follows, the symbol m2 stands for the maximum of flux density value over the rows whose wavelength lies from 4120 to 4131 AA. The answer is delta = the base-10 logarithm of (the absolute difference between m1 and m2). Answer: -0.420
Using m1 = 2.21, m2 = 2.59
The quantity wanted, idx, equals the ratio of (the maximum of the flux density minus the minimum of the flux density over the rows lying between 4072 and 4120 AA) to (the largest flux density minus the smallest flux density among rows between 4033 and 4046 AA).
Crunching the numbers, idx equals 3.10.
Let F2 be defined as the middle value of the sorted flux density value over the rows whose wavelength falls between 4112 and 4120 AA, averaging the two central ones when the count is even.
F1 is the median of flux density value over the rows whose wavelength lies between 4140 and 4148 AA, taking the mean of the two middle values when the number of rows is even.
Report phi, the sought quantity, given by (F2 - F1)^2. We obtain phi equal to 0.016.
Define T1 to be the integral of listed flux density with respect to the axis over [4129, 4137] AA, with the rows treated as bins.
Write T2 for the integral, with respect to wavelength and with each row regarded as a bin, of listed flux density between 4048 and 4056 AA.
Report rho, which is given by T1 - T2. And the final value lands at -0.2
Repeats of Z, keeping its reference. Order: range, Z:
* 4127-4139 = -0.115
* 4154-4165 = -0.183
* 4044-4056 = -0.038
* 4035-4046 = 0.013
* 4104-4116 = 0.075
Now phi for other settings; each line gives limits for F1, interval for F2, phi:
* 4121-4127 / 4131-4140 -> 0.044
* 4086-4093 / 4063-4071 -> 0.112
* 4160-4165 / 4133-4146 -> 0.008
